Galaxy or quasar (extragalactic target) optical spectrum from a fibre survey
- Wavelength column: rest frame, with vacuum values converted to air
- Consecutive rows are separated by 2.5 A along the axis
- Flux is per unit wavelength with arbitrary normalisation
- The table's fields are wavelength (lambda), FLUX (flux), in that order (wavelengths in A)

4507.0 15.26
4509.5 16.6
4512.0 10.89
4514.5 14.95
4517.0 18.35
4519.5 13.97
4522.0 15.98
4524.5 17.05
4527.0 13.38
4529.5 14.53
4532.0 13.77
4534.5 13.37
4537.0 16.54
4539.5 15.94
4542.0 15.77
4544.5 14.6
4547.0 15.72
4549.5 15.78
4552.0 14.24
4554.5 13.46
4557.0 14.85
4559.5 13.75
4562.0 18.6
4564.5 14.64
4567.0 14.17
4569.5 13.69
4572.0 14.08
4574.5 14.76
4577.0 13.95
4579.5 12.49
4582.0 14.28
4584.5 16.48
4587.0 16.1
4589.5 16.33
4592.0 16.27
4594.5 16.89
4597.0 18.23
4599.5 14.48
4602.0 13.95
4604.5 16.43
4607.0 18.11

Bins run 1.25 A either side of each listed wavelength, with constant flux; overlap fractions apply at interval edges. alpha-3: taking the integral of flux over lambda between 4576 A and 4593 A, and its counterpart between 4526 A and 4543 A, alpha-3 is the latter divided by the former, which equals 0.98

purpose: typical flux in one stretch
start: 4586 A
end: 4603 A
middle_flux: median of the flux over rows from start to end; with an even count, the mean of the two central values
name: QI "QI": 16.3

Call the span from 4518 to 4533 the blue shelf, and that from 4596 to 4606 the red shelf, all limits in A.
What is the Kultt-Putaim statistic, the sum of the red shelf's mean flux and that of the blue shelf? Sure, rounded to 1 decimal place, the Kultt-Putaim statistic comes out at 30.6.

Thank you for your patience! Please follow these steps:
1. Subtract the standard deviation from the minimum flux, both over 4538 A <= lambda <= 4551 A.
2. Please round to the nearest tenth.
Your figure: 14.1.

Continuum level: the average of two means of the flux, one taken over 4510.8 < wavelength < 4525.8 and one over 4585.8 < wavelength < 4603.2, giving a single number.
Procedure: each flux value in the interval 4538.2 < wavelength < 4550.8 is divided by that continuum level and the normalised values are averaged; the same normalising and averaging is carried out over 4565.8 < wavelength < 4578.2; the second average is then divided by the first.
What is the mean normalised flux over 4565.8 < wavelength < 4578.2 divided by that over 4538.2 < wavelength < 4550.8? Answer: 0.91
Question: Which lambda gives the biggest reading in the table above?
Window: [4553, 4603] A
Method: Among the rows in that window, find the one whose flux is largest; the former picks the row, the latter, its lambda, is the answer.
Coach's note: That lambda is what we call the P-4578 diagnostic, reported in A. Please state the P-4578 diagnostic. 4562.0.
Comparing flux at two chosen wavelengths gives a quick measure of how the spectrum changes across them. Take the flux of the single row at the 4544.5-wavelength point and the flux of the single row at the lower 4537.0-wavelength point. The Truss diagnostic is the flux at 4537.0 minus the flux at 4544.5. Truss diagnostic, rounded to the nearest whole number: 2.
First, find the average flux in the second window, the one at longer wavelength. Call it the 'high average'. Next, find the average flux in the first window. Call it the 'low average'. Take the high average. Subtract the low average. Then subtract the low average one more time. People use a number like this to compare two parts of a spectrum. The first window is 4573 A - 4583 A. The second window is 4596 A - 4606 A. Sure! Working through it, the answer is -12.0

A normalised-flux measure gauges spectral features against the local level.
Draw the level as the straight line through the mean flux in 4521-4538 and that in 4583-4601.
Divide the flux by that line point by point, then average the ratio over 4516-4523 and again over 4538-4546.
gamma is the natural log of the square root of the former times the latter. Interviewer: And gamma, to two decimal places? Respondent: 0.05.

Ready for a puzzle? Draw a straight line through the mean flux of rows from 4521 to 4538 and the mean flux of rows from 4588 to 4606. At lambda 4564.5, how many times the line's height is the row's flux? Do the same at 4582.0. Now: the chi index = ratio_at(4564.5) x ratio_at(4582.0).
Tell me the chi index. 0.85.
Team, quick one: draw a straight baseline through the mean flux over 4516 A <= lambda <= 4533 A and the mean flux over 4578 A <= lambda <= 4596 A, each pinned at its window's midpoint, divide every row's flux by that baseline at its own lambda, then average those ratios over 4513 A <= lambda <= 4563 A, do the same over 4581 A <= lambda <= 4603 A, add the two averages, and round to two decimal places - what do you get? 2.01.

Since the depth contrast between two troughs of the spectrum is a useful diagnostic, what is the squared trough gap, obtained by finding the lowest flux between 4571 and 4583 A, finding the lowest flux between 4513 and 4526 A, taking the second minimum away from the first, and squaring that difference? 2.2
